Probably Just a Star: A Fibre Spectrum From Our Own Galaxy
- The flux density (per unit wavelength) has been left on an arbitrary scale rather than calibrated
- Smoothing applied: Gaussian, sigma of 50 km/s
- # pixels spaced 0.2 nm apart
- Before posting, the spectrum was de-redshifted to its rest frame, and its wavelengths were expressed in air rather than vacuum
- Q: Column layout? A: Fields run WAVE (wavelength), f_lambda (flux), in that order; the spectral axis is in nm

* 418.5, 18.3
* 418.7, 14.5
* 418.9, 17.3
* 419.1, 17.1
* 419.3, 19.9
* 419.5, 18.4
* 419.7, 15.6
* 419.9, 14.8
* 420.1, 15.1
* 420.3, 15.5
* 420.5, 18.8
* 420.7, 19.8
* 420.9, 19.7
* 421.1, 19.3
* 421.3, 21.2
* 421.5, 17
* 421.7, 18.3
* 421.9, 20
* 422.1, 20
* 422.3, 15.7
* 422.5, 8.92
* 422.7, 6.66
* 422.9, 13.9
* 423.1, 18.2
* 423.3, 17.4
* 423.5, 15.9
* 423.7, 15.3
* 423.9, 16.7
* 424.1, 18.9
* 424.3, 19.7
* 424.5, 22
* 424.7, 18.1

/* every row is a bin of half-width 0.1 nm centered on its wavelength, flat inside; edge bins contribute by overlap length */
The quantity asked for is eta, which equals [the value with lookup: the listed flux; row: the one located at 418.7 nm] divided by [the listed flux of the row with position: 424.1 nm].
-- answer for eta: 0.77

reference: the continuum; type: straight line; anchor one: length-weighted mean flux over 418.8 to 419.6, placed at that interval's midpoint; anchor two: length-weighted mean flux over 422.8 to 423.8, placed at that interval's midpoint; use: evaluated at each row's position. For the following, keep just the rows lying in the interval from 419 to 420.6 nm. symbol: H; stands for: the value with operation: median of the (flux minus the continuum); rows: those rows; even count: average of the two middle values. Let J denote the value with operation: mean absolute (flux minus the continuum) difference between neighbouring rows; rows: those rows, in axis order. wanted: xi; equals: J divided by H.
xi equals -1.1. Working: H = -1.6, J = 1.7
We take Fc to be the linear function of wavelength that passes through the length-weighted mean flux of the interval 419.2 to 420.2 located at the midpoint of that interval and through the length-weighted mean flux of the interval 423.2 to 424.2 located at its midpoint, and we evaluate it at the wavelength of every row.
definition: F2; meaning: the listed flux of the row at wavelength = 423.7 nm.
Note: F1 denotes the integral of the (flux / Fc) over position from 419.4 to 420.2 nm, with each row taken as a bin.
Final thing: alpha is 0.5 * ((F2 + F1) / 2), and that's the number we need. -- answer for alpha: 4.0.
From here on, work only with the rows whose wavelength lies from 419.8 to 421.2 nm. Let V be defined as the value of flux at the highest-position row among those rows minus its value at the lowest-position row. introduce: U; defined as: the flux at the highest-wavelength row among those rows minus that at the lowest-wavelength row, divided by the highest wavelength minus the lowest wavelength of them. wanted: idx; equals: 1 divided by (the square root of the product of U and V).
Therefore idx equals 0.24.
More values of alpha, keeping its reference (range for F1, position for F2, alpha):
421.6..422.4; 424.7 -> 4.7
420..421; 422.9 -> 3.7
